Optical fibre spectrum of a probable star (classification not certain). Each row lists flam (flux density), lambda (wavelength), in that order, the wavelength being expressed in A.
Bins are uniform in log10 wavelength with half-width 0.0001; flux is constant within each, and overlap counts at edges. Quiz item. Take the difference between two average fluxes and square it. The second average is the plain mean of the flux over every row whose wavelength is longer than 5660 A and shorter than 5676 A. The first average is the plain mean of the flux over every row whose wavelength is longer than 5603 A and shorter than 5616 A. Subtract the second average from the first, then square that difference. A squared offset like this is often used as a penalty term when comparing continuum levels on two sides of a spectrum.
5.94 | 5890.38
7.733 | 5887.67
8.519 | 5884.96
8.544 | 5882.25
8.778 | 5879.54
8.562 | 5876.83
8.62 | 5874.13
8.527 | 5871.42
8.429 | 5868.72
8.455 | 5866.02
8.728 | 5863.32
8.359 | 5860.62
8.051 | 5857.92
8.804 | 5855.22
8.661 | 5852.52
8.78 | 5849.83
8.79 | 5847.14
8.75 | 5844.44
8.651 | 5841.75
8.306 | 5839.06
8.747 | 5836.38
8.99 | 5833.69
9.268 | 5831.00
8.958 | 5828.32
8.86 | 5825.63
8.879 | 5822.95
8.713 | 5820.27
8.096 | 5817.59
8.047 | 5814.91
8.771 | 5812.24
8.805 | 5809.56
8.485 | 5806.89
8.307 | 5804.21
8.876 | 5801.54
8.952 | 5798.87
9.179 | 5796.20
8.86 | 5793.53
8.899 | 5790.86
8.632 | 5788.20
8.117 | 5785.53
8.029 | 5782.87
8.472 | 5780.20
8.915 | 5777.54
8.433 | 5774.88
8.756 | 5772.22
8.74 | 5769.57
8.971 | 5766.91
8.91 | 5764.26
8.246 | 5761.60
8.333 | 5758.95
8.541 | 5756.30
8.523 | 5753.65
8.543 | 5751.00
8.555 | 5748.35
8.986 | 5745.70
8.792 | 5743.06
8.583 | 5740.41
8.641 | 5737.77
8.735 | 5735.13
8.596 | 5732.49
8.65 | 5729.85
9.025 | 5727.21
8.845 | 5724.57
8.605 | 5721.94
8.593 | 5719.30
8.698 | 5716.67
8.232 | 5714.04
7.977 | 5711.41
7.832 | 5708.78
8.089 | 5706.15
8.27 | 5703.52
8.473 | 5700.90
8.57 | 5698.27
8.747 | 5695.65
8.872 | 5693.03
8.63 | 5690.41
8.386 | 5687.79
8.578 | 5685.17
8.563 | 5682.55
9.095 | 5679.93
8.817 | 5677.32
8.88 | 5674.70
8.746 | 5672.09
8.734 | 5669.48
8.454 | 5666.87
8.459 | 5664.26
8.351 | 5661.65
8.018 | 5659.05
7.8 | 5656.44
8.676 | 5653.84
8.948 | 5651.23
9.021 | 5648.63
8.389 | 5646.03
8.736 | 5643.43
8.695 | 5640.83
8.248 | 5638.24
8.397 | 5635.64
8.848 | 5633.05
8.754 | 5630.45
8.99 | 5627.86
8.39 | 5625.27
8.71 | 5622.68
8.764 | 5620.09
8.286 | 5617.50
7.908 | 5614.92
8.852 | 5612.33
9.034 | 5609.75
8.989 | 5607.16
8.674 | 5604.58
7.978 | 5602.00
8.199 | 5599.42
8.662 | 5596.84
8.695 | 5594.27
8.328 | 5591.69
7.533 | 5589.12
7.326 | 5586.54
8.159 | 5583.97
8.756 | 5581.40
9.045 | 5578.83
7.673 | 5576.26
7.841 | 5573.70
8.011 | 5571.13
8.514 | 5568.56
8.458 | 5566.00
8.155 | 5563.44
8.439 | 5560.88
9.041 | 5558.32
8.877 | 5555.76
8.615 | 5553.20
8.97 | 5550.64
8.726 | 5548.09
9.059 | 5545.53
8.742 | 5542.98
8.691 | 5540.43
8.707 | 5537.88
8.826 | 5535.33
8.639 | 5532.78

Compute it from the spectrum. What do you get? 0.008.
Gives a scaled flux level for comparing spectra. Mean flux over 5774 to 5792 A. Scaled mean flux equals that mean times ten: 85.0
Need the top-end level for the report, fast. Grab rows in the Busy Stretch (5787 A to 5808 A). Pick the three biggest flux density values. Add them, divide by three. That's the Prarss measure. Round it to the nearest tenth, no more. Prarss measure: 9.0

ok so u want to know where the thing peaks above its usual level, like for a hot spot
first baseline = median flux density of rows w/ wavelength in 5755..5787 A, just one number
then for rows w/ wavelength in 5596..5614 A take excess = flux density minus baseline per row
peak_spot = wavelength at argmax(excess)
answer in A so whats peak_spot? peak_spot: 5609.75 A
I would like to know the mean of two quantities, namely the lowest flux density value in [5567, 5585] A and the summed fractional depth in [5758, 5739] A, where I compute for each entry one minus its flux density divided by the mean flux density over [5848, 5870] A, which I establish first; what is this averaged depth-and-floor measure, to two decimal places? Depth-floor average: 3.79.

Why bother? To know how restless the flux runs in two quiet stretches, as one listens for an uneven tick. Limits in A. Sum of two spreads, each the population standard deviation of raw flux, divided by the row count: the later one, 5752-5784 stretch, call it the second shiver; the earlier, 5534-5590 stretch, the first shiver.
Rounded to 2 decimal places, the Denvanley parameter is 0.78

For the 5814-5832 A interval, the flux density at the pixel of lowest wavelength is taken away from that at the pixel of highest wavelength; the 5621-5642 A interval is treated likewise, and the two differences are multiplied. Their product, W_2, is -0.018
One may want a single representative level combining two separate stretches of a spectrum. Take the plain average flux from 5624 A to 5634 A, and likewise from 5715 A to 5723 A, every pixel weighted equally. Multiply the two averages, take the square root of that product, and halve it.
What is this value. 4.34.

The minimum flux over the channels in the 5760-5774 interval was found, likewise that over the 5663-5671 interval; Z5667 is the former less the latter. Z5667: -0.21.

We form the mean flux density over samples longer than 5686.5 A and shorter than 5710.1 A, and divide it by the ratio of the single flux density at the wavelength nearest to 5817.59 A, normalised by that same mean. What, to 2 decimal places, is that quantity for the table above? 8.78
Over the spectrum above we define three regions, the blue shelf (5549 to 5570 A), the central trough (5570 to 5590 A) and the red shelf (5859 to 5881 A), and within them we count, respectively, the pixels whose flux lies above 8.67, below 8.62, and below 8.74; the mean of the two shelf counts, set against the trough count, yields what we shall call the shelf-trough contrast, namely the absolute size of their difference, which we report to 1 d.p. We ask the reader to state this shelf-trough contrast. 1.0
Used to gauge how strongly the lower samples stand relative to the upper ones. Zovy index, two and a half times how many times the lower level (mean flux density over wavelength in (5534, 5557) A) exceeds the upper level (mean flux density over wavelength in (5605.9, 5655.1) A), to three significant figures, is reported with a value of 2.54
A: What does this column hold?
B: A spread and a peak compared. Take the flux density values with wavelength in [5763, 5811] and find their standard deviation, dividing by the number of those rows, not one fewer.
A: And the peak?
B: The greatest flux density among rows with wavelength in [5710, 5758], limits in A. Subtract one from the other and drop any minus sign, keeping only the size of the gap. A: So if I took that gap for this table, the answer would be 8.72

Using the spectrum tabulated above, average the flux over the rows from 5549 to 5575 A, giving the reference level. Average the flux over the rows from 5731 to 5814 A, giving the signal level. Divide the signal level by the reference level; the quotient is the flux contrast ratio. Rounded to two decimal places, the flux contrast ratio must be 1.02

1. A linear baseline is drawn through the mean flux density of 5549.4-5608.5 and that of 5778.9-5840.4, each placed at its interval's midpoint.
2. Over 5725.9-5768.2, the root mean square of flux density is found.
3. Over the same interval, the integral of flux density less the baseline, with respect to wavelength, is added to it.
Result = 12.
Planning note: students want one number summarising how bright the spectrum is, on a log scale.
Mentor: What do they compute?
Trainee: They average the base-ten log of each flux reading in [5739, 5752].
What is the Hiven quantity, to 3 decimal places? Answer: 0.939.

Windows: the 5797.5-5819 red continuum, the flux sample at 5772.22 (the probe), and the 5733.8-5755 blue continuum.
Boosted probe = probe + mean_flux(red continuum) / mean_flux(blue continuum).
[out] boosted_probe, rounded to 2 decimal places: 9.74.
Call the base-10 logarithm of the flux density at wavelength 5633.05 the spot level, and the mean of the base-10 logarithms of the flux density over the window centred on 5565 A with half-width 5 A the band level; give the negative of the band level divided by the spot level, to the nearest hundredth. -0.98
